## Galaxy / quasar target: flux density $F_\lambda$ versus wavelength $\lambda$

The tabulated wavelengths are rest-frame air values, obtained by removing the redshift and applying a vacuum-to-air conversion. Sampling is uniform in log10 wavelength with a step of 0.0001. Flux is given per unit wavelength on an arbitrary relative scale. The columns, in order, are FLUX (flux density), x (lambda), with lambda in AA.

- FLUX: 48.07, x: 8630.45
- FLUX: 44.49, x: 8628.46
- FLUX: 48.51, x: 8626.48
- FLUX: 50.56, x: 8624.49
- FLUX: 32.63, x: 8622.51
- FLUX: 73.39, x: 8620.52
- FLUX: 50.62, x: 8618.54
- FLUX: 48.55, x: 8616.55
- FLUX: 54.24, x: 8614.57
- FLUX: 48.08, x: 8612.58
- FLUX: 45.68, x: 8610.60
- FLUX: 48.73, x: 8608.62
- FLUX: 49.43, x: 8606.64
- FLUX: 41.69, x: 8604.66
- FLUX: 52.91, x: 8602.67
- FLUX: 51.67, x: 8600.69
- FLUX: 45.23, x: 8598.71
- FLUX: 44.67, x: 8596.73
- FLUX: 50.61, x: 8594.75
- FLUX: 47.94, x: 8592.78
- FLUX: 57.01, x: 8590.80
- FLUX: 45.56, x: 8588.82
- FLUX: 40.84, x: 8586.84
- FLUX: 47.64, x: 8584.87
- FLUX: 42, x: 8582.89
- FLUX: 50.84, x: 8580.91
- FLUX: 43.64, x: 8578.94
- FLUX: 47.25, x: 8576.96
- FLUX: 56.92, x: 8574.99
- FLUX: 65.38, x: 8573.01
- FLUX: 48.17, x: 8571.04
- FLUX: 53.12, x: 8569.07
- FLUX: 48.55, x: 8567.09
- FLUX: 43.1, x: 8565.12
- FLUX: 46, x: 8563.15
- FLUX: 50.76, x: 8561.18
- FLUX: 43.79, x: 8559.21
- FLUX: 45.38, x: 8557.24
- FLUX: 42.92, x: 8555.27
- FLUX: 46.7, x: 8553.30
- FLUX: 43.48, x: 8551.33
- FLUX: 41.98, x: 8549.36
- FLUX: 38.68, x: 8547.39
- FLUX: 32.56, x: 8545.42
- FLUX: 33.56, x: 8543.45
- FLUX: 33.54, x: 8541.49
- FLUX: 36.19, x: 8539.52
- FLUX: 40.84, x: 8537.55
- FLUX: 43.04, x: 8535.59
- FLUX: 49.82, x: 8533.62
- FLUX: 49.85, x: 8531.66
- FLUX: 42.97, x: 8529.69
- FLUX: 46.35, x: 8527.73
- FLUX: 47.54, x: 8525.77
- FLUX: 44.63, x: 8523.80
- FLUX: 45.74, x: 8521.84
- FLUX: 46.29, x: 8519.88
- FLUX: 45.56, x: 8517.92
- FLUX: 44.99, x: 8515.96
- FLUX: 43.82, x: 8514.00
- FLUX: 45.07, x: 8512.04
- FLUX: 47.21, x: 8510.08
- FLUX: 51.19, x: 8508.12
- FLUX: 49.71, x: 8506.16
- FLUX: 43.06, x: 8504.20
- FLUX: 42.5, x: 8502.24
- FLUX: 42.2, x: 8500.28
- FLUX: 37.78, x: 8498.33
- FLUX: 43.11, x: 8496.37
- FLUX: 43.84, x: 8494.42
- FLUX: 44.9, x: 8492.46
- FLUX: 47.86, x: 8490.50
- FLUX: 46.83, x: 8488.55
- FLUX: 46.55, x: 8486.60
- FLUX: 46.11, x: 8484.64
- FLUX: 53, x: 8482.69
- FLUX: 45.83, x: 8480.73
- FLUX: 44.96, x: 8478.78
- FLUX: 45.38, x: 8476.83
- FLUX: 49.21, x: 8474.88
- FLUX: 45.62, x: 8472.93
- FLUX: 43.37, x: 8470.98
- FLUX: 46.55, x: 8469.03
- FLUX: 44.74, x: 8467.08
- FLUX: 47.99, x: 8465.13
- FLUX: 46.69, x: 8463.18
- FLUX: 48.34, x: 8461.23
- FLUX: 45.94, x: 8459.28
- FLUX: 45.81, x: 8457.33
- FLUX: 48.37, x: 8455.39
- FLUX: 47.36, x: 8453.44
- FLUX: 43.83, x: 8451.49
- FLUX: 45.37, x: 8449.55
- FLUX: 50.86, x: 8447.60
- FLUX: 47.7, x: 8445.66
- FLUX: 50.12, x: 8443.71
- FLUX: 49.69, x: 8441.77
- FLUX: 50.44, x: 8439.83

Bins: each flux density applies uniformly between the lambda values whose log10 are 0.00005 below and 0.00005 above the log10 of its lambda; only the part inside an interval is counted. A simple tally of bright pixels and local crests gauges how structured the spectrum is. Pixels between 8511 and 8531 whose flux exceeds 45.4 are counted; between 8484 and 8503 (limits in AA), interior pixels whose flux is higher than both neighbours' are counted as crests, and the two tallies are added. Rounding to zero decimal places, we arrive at 6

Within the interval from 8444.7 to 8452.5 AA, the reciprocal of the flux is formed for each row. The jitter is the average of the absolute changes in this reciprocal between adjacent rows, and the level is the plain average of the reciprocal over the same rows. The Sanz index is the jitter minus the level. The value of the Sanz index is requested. -0.0199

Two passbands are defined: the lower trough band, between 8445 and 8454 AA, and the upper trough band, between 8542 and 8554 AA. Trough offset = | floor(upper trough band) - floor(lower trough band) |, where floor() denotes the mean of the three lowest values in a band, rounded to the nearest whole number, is 11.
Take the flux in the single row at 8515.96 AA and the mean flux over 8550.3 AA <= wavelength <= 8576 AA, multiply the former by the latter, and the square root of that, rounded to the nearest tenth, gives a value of 46.9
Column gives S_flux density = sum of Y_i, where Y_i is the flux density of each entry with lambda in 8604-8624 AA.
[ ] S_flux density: 493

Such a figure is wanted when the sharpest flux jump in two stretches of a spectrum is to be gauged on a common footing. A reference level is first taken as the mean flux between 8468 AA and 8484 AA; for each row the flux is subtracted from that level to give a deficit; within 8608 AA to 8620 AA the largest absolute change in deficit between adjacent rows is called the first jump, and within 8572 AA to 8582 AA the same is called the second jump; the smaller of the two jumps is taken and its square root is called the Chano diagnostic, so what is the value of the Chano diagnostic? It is 2.48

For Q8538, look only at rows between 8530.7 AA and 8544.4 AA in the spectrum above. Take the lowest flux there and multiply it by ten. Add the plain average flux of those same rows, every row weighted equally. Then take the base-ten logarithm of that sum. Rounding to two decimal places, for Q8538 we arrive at 2.58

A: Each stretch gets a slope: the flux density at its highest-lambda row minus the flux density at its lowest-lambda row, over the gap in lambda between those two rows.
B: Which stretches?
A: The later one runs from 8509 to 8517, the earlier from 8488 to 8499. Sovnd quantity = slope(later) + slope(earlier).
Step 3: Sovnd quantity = -1.3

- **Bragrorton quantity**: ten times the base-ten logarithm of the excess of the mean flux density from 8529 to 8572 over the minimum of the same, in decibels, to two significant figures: 10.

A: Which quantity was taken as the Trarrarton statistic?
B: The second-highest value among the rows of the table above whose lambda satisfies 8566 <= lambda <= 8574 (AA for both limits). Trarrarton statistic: 53.12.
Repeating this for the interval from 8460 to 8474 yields 47.99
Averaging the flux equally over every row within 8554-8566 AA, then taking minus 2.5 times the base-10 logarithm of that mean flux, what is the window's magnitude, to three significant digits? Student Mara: -4.14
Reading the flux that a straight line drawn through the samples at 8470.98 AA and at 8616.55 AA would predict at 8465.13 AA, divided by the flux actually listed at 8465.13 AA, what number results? 0.90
